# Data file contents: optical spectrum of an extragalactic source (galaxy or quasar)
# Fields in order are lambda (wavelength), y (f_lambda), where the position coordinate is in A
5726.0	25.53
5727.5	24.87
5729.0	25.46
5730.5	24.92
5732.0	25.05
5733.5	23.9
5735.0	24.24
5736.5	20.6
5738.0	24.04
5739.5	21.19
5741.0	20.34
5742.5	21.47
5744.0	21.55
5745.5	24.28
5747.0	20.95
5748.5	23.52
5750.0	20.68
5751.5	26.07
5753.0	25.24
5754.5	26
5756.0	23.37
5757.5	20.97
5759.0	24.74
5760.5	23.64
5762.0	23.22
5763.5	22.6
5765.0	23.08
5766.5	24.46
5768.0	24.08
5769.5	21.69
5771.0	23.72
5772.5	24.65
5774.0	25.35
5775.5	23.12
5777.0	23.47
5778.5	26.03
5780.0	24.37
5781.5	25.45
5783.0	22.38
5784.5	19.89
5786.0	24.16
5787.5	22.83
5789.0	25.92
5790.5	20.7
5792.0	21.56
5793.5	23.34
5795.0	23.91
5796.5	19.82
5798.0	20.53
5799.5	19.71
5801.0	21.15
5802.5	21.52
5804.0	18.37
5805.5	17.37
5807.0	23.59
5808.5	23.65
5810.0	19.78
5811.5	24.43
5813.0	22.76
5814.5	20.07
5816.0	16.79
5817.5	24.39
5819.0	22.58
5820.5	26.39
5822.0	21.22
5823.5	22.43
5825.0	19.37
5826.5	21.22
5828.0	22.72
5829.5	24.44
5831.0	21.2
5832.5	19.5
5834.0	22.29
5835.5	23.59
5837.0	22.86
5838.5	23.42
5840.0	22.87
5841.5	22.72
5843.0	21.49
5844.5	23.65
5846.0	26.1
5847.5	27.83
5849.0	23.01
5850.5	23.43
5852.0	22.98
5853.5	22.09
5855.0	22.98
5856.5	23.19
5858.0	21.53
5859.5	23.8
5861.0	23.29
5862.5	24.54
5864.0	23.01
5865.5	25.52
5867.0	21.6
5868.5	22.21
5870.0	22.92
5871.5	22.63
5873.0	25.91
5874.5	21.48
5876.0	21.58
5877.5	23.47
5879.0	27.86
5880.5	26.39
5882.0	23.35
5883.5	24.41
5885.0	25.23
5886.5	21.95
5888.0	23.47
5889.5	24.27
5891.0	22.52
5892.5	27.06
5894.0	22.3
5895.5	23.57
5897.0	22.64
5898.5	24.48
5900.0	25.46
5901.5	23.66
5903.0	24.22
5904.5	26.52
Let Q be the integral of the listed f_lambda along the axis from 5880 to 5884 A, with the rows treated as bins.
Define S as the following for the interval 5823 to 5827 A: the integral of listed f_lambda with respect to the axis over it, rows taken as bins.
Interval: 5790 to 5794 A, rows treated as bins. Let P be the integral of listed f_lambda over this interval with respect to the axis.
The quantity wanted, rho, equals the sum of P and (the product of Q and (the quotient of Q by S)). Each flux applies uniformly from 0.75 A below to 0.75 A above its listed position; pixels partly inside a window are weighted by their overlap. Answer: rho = 203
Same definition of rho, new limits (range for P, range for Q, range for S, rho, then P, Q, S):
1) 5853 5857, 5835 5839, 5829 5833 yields 191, 91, 93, 87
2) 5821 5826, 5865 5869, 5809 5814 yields 183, 106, 92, 111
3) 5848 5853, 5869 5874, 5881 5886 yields 231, 117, 118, 122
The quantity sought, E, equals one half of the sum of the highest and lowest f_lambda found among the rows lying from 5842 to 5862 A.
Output 24.7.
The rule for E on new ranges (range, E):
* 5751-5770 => 23.5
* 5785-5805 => 22.1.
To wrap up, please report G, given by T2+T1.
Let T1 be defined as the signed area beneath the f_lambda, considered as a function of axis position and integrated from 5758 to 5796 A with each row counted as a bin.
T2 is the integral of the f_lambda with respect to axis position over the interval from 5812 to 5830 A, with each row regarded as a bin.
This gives 1289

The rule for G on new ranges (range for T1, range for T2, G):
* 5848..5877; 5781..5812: 1347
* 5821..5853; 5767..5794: 1364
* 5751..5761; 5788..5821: 959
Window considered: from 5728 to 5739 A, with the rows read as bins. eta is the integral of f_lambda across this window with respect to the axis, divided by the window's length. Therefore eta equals 24.0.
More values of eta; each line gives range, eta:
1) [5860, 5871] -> 23.3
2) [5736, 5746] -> 21.9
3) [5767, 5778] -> 23.8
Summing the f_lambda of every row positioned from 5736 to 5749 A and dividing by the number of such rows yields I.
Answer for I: 22.0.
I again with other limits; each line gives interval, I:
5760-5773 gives 23.5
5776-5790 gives 23.8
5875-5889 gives 24.2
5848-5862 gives 22.9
